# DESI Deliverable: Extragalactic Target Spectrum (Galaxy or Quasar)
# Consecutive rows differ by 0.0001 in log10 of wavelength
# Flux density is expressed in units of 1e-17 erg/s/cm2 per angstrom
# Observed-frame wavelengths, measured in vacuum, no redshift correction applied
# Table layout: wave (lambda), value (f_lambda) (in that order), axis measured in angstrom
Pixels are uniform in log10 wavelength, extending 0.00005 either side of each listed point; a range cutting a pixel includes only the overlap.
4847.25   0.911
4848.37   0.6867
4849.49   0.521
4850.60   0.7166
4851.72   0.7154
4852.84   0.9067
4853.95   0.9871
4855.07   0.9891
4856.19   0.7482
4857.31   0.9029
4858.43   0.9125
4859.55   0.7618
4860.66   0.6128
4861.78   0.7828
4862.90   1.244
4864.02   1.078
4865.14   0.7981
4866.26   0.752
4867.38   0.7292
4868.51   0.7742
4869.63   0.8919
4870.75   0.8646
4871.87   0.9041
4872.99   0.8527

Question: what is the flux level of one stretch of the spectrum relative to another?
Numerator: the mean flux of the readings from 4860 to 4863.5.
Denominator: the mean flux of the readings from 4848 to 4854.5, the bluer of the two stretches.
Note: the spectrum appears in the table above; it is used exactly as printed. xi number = 1.16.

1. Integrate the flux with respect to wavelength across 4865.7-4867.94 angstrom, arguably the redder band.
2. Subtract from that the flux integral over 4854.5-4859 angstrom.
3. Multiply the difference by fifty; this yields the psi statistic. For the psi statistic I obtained -116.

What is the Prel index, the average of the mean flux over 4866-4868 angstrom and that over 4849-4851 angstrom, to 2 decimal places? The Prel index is 0.68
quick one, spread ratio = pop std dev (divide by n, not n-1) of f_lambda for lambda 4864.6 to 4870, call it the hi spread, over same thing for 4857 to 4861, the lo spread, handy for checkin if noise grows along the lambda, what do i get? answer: 0.46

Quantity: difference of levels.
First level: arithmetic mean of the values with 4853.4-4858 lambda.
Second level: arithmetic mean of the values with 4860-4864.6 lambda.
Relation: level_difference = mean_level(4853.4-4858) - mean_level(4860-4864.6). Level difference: -0.02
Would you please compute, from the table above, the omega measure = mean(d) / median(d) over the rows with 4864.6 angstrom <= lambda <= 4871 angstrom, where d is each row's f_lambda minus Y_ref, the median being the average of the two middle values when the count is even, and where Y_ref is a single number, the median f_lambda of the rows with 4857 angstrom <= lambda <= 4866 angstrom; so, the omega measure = 0.8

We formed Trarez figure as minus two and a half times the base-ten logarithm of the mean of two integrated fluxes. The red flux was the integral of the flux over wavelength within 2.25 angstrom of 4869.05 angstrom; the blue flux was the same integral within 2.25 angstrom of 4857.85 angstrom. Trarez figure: -1.42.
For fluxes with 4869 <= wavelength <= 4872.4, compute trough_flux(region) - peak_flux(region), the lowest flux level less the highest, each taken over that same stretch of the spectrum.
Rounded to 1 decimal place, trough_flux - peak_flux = 0.0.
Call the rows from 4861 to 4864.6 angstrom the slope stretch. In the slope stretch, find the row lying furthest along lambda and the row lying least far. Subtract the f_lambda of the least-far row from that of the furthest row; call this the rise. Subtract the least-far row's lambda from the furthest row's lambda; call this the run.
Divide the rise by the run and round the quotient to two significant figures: 0.13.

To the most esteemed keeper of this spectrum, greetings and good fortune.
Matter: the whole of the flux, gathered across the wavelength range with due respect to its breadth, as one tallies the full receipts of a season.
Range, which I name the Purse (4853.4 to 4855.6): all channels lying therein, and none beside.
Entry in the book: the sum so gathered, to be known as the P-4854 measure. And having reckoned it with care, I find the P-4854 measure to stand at 2.2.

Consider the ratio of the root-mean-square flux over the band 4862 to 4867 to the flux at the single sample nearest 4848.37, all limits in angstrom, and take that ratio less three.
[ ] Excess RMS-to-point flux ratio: -1.56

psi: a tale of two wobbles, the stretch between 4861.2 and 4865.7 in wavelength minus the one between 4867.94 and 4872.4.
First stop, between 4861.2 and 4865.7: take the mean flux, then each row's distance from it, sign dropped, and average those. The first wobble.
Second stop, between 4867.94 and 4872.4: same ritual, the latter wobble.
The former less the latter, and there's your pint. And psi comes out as 0.14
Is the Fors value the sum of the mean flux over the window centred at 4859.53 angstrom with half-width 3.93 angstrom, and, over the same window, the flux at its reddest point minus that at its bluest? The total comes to 1.3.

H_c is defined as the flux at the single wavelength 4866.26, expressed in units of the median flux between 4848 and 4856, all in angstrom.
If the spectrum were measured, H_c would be 1.05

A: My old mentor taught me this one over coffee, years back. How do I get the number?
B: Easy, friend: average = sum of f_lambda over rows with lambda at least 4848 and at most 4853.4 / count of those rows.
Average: 0.71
